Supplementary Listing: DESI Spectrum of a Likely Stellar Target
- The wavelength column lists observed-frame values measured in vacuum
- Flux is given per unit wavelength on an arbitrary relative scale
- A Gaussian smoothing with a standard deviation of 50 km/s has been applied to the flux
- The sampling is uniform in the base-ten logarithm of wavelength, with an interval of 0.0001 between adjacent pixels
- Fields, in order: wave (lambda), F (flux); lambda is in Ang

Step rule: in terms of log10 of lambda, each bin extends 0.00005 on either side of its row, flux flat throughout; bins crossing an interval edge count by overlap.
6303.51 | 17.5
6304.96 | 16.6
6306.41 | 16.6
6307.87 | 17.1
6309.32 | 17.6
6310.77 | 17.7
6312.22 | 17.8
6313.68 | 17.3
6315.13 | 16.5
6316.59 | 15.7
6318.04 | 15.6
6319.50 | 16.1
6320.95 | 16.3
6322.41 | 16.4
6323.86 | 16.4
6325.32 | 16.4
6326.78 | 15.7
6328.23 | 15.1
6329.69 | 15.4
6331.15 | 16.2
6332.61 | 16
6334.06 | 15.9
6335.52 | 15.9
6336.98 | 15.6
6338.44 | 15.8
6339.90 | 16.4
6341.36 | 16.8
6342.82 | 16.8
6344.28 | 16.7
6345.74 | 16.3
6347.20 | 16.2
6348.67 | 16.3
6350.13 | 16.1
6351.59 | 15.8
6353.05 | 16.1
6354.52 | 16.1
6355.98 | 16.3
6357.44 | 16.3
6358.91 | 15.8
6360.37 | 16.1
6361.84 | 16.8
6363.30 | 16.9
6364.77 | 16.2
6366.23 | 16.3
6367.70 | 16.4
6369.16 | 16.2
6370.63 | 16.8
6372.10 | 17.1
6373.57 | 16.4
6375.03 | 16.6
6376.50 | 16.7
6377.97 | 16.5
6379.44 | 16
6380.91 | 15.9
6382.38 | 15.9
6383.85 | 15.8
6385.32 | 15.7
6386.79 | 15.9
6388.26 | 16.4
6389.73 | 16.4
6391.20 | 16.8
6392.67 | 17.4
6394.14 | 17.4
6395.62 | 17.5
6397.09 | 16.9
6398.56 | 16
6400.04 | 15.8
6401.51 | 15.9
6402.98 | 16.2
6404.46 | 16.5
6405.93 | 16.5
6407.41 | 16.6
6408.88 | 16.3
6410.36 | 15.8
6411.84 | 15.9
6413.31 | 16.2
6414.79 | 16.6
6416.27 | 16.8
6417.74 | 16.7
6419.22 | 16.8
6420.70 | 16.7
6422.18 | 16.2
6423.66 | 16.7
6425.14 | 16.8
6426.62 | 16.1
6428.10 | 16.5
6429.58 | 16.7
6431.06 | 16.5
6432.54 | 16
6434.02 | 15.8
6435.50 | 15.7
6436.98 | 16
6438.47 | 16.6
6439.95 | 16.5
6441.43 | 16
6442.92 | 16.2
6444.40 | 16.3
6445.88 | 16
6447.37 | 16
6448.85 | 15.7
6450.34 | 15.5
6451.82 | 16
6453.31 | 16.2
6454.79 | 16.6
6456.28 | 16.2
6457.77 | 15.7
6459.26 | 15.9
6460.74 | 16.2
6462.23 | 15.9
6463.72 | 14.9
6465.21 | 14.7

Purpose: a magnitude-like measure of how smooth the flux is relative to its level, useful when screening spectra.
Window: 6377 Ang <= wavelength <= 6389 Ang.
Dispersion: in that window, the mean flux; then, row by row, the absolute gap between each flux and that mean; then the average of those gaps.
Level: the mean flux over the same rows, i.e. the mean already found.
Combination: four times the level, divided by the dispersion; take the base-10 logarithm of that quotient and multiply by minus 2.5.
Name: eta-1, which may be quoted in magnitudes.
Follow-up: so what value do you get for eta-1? -6.17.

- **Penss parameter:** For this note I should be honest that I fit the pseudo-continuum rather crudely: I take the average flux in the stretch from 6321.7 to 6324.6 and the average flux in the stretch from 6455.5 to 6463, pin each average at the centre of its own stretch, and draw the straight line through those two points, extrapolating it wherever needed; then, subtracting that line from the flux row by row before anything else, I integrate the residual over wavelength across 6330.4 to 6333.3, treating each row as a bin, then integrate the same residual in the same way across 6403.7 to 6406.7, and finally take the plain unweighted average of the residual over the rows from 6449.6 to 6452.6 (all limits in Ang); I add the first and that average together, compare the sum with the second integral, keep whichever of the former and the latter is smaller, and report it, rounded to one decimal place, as -1.1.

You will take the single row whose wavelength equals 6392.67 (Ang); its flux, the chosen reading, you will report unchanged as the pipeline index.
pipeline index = 17.4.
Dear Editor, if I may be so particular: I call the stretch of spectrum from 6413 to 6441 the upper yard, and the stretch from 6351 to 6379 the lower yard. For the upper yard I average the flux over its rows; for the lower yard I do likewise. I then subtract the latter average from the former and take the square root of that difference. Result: 0.16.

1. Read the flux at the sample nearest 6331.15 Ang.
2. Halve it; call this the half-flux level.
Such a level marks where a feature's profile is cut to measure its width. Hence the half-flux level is 8.10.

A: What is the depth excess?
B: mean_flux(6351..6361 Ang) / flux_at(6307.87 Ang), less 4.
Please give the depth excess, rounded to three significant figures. -3.06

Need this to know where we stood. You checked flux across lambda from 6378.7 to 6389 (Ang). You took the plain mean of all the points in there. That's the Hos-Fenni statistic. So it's 15.9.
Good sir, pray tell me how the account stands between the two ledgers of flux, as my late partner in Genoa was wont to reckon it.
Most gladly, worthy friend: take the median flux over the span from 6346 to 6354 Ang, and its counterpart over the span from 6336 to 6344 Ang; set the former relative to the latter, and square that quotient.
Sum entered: 0.96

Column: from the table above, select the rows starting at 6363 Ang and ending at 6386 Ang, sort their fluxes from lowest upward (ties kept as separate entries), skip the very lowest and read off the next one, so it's 15.8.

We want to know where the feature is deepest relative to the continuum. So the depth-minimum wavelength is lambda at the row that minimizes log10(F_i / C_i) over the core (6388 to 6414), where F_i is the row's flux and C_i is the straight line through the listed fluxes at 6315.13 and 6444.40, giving 6400.04 Ang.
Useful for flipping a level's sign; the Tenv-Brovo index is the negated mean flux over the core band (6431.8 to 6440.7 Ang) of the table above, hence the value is -16.1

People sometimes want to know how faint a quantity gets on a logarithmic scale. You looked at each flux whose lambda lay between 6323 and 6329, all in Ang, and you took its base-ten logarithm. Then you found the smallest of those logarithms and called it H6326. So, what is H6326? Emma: 1.179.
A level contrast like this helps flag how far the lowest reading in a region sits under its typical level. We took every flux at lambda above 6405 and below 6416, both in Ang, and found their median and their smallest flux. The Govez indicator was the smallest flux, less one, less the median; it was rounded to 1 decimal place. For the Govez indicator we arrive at -1.5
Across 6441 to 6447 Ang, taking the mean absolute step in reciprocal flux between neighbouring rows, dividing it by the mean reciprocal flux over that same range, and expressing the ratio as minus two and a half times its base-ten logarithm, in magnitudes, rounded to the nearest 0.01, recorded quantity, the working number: 4.77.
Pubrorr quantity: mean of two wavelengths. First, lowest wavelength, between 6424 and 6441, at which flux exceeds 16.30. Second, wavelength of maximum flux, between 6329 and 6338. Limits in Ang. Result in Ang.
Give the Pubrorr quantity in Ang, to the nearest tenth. 6378.1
